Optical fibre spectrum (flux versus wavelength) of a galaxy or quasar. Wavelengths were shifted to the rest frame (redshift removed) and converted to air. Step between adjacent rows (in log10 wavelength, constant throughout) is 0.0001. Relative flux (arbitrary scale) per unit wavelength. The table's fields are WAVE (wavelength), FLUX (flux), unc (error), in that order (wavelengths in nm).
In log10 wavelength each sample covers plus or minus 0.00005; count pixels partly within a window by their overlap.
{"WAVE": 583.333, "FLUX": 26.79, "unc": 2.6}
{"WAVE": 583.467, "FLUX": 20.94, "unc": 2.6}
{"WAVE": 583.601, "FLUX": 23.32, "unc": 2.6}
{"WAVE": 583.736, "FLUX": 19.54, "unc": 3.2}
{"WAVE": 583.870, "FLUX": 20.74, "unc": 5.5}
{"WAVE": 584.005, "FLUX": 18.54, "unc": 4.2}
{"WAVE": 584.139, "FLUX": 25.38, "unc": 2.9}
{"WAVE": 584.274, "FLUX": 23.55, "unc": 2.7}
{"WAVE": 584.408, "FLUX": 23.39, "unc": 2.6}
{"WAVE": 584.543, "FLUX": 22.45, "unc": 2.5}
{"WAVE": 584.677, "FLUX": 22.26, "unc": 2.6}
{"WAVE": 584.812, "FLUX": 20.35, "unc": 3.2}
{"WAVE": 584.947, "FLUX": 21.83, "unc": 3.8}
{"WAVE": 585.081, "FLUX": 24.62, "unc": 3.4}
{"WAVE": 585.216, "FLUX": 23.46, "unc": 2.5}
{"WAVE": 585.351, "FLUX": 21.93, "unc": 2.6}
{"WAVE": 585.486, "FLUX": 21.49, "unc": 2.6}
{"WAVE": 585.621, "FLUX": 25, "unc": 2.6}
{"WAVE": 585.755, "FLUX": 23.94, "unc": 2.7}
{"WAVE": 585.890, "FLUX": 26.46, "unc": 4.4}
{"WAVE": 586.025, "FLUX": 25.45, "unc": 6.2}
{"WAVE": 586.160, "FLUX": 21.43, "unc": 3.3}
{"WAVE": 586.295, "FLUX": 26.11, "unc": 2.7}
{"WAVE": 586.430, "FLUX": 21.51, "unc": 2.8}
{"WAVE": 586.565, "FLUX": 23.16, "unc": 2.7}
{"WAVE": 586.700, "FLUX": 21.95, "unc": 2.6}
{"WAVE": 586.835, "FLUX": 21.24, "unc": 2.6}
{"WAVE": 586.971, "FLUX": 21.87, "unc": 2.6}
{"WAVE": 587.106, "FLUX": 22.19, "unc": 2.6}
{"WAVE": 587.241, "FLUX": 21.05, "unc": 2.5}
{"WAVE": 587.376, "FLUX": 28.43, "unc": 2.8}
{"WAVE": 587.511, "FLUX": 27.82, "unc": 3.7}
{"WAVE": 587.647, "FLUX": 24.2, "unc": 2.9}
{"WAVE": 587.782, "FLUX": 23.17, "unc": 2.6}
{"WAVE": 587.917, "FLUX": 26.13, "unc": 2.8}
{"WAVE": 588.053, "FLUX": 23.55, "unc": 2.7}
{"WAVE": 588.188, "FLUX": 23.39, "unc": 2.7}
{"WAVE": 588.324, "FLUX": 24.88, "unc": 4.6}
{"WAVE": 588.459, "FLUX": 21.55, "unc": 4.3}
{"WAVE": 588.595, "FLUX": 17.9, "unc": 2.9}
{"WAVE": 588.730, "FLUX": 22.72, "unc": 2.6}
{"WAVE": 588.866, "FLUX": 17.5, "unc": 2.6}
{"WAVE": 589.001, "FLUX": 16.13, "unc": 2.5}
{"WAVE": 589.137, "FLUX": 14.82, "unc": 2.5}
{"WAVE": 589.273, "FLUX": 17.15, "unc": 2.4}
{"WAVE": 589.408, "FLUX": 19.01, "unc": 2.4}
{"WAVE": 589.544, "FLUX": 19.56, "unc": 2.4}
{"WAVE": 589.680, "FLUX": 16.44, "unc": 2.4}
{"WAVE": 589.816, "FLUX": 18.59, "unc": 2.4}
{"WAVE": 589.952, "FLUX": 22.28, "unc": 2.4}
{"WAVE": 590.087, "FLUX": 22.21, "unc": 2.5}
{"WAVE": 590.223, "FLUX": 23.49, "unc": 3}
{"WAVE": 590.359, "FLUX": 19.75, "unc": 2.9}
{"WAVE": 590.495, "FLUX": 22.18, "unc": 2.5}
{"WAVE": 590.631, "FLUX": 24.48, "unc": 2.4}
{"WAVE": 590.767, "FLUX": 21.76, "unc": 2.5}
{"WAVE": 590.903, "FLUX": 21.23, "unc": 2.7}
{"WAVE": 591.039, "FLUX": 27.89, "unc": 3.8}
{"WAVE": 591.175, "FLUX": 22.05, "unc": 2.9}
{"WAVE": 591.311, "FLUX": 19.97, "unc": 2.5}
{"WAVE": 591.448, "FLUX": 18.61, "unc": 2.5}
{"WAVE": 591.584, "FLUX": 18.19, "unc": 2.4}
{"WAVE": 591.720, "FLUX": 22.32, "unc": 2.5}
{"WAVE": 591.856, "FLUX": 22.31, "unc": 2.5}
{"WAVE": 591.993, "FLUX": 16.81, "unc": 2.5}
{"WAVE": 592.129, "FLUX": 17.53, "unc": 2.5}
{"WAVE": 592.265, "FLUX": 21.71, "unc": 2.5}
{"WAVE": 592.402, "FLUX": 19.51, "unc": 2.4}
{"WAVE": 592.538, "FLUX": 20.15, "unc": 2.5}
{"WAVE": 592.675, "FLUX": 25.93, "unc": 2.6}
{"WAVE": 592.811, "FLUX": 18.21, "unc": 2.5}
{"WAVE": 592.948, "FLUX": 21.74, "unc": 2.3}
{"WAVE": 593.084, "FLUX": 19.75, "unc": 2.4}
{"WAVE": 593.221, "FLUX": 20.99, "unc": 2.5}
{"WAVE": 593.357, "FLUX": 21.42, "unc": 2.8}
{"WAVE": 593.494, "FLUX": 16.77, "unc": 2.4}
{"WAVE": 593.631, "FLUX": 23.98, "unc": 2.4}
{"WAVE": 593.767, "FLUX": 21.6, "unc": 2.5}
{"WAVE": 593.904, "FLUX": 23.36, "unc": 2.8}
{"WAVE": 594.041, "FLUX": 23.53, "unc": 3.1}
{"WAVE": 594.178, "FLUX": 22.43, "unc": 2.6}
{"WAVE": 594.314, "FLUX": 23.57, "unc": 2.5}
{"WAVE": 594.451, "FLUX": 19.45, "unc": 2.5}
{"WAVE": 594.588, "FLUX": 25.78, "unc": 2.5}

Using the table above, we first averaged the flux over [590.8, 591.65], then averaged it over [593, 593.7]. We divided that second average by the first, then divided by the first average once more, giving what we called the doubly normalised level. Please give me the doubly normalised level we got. 0.045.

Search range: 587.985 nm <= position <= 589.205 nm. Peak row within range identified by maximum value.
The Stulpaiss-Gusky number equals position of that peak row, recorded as 588.324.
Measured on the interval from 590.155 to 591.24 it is 591.039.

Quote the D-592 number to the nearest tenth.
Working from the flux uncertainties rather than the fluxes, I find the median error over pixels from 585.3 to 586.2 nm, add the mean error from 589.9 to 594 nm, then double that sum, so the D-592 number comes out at 10.6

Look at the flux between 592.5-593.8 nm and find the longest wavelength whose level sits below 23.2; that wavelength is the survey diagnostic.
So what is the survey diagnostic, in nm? 593.767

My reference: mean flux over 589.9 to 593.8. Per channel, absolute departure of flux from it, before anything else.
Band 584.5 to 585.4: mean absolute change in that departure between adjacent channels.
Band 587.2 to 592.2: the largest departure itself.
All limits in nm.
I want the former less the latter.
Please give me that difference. -6.2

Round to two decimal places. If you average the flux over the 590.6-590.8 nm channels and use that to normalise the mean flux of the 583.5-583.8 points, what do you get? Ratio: 0.93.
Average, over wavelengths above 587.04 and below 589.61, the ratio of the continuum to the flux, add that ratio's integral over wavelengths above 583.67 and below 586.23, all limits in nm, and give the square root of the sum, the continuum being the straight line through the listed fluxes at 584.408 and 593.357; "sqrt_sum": 1.93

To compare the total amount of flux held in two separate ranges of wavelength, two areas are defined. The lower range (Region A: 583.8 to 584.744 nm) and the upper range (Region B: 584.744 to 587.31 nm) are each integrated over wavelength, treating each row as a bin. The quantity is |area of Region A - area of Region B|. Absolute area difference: 38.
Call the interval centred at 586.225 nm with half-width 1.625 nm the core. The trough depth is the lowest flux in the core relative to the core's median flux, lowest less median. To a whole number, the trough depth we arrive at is -2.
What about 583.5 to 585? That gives -4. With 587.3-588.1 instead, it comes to -2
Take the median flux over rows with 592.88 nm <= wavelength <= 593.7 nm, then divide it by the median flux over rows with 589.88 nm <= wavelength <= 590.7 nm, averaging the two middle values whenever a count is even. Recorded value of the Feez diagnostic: 0.95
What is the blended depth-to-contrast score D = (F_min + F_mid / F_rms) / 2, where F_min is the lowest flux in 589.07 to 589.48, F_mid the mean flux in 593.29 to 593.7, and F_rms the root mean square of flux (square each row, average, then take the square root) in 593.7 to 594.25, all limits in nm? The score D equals 7.9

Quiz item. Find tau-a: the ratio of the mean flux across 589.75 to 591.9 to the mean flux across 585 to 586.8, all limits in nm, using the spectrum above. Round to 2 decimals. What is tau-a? 0.92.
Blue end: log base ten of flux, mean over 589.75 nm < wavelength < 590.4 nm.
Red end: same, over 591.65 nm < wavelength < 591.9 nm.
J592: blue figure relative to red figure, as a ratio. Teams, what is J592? 0.98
